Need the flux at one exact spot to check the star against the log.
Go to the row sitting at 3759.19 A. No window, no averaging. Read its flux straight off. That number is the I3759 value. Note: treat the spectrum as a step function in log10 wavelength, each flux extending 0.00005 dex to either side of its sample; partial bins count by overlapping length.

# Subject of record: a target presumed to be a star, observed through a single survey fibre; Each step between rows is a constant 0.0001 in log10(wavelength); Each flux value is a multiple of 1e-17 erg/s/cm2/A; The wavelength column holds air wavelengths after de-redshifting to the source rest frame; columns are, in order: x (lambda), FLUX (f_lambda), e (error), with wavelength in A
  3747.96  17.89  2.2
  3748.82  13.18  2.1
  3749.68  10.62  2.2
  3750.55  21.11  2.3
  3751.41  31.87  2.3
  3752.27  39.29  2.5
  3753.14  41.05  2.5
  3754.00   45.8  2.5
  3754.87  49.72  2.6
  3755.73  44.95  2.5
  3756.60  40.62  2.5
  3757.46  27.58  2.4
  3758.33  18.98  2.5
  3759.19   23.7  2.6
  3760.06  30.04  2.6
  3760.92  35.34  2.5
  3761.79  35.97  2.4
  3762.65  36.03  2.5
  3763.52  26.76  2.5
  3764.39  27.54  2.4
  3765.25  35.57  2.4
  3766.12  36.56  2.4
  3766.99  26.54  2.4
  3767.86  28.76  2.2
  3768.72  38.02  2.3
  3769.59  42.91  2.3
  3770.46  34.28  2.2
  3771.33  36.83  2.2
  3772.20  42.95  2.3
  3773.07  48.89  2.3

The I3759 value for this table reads 23.7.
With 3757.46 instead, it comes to 27.58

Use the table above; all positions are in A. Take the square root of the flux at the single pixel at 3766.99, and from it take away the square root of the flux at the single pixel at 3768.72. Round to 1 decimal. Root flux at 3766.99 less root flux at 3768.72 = -1.0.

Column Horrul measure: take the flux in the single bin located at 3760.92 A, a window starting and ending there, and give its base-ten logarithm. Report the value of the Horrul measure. 1.55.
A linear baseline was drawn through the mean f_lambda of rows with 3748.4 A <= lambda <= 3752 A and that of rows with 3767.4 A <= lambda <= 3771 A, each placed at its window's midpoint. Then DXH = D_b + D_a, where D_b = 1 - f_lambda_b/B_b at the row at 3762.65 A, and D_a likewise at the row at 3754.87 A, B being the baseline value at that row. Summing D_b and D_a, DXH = -1.3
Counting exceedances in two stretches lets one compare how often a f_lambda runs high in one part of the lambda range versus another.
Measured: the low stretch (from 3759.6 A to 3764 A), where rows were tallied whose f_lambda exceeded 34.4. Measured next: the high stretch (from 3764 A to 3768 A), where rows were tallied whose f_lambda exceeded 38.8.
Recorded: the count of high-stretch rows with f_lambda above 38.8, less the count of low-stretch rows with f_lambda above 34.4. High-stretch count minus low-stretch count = -3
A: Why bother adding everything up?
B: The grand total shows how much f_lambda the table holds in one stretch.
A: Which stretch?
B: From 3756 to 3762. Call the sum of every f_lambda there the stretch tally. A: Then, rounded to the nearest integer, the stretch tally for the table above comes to 212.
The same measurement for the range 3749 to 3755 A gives 239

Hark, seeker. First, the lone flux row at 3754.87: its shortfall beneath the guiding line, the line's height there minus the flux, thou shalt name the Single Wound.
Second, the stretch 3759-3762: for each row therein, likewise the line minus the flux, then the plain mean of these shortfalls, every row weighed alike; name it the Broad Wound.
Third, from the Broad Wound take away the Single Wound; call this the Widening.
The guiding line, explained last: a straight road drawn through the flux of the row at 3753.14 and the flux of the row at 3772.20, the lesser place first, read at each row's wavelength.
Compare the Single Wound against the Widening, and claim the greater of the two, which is 19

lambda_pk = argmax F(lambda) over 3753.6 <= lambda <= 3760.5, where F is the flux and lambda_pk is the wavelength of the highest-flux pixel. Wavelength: 3754.87 A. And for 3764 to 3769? 3768.72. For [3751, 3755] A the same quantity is 3754.87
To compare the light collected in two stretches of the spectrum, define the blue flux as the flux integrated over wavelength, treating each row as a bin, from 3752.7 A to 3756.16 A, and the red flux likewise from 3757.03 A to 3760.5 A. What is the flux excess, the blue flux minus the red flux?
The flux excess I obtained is 70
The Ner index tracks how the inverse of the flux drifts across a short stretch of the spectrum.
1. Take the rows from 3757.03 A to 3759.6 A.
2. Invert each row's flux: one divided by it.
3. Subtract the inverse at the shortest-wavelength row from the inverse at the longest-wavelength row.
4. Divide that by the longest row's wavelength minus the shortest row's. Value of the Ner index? 0.0034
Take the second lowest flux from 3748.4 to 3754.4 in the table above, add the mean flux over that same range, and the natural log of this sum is 3.74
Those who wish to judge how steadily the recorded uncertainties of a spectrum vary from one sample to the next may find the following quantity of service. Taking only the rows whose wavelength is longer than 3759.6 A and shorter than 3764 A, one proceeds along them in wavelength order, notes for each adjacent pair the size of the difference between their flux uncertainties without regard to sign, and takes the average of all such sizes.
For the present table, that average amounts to 0.075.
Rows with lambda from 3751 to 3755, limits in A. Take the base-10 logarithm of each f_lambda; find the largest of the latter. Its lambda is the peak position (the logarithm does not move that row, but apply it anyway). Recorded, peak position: 3754.87 A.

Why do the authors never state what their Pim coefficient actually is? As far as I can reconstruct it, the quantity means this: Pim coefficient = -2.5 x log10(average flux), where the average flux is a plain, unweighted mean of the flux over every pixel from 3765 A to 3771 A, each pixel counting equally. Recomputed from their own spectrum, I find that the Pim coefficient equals -3.85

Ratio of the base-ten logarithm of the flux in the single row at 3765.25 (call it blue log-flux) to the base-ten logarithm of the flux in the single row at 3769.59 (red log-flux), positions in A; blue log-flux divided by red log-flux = 0.95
